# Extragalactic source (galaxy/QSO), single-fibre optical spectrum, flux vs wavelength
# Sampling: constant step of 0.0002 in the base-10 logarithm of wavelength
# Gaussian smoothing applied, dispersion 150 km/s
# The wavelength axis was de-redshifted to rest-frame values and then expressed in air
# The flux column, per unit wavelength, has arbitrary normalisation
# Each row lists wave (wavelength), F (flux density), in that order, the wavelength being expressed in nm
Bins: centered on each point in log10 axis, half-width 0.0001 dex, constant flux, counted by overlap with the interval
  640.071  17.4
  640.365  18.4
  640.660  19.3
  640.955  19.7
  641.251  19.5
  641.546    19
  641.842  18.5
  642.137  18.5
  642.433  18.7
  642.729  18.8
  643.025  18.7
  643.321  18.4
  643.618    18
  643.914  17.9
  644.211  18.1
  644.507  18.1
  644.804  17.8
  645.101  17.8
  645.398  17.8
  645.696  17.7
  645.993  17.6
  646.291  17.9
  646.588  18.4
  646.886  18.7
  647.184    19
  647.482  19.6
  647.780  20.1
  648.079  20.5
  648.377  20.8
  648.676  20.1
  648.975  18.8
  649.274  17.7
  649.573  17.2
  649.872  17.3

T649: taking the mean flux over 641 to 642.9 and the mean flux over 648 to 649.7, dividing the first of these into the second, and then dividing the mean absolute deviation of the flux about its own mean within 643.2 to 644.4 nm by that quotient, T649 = 0.15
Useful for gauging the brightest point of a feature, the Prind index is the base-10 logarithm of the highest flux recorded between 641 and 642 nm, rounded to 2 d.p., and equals 1.29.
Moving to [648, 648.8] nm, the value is 1.32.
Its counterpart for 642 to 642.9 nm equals 1.27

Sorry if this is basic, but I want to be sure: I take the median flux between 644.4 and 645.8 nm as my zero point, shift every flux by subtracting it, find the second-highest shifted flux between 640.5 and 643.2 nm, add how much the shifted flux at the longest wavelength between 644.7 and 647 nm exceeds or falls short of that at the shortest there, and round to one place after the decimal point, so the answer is 2.6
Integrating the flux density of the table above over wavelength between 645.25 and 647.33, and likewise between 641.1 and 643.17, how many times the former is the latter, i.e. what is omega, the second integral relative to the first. 1.03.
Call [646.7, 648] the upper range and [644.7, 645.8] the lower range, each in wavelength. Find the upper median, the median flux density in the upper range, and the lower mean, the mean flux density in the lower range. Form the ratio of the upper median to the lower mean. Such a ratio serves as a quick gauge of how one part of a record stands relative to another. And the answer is 1.09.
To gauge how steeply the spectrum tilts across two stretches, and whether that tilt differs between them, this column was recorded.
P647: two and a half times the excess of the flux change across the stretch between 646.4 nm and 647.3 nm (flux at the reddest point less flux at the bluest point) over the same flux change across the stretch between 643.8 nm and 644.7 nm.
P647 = 1.0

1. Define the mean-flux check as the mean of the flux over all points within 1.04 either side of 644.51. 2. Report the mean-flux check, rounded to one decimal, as 17.9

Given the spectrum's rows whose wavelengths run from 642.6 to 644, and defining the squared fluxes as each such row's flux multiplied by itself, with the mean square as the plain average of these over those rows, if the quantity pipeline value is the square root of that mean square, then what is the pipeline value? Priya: 18.4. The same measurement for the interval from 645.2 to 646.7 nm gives 17.9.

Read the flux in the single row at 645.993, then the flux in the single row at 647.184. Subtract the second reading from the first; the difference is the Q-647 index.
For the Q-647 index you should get -1.4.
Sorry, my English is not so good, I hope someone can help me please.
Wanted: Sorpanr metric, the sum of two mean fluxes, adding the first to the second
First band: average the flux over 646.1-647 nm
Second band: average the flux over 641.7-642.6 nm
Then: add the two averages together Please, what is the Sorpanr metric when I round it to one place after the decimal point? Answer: 36.9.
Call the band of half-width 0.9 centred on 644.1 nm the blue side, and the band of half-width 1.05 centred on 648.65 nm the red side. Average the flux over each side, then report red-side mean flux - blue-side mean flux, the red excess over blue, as 1.3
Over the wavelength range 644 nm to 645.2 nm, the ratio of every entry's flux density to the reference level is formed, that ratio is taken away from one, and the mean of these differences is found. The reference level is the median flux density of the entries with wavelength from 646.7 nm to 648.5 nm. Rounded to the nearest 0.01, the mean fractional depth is 0.10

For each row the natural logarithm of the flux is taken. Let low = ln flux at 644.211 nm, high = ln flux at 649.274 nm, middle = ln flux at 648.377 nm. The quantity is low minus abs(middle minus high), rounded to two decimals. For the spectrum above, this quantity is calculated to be 2.73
